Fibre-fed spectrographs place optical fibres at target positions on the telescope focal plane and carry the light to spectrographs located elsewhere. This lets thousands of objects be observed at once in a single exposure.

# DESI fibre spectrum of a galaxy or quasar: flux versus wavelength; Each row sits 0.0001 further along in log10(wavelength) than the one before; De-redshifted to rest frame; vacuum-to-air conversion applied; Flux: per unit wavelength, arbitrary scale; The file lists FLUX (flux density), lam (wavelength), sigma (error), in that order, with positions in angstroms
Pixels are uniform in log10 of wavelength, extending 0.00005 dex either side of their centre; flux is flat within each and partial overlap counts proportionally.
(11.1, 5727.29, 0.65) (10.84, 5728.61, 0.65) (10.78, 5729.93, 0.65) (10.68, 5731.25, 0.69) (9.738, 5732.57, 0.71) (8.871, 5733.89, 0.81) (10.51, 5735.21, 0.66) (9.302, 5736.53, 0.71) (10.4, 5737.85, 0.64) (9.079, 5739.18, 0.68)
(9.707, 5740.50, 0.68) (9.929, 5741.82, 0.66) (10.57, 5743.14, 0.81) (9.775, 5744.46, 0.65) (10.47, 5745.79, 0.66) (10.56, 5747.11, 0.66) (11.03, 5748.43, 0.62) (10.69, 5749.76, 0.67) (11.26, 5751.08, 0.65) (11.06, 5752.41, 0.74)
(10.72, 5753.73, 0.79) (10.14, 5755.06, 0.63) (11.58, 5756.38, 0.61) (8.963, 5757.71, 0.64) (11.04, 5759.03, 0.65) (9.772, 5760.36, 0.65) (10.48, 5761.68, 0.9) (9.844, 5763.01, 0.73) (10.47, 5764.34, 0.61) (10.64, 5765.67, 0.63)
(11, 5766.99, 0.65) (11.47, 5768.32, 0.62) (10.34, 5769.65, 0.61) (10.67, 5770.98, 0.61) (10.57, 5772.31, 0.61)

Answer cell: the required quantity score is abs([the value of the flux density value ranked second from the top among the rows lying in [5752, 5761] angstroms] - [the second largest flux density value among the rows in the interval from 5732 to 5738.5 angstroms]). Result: 0.7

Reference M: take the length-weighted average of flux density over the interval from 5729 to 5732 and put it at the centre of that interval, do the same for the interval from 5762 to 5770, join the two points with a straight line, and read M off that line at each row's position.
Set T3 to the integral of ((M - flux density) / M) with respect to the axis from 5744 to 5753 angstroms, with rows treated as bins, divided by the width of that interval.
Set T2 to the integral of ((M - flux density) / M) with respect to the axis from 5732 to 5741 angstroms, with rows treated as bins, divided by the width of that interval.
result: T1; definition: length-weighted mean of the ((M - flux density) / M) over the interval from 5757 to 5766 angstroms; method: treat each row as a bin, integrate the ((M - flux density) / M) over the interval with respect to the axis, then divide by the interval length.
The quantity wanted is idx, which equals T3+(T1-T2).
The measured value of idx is -0.056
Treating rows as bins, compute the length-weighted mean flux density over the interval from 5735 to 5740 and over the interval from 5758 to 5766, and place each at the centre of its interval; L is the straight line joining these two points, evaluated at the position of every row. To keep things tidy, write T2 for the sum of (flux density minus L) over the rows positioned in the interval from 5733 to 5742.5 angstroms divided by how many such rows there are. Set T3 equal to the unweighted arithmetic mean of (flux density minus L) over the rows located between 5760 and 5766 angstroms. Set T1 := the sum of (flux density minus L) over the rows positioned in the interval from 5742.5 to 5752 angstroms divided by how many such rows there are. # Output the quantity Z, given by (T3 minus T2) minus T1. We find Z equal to -0.7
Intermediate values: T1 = 0.7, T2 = -0.07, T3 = -0.1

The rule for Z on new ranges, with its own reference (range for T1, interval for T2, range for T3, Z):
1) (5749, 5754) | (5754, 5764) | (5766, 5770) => -0.4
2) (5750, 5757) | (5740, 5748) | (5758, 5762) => -1.0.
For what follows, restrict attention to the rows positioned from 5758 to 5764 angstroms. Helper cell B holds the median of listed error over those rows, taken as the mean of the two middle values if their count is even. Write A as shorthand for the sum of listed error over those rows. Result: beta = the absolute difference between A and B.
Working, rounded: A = 2.9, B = 0.69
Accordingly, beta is 2.2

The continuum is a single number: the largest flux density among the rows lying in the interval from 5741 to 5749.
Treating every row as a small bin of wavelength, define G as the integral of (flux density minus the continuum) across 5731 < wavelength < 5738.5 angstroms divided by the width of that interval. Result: -1.16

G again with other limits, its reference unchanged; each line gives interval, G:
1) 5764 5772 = -0.26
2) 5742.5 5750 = -0.52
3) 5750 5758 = -0.33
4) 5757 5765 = -0.93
